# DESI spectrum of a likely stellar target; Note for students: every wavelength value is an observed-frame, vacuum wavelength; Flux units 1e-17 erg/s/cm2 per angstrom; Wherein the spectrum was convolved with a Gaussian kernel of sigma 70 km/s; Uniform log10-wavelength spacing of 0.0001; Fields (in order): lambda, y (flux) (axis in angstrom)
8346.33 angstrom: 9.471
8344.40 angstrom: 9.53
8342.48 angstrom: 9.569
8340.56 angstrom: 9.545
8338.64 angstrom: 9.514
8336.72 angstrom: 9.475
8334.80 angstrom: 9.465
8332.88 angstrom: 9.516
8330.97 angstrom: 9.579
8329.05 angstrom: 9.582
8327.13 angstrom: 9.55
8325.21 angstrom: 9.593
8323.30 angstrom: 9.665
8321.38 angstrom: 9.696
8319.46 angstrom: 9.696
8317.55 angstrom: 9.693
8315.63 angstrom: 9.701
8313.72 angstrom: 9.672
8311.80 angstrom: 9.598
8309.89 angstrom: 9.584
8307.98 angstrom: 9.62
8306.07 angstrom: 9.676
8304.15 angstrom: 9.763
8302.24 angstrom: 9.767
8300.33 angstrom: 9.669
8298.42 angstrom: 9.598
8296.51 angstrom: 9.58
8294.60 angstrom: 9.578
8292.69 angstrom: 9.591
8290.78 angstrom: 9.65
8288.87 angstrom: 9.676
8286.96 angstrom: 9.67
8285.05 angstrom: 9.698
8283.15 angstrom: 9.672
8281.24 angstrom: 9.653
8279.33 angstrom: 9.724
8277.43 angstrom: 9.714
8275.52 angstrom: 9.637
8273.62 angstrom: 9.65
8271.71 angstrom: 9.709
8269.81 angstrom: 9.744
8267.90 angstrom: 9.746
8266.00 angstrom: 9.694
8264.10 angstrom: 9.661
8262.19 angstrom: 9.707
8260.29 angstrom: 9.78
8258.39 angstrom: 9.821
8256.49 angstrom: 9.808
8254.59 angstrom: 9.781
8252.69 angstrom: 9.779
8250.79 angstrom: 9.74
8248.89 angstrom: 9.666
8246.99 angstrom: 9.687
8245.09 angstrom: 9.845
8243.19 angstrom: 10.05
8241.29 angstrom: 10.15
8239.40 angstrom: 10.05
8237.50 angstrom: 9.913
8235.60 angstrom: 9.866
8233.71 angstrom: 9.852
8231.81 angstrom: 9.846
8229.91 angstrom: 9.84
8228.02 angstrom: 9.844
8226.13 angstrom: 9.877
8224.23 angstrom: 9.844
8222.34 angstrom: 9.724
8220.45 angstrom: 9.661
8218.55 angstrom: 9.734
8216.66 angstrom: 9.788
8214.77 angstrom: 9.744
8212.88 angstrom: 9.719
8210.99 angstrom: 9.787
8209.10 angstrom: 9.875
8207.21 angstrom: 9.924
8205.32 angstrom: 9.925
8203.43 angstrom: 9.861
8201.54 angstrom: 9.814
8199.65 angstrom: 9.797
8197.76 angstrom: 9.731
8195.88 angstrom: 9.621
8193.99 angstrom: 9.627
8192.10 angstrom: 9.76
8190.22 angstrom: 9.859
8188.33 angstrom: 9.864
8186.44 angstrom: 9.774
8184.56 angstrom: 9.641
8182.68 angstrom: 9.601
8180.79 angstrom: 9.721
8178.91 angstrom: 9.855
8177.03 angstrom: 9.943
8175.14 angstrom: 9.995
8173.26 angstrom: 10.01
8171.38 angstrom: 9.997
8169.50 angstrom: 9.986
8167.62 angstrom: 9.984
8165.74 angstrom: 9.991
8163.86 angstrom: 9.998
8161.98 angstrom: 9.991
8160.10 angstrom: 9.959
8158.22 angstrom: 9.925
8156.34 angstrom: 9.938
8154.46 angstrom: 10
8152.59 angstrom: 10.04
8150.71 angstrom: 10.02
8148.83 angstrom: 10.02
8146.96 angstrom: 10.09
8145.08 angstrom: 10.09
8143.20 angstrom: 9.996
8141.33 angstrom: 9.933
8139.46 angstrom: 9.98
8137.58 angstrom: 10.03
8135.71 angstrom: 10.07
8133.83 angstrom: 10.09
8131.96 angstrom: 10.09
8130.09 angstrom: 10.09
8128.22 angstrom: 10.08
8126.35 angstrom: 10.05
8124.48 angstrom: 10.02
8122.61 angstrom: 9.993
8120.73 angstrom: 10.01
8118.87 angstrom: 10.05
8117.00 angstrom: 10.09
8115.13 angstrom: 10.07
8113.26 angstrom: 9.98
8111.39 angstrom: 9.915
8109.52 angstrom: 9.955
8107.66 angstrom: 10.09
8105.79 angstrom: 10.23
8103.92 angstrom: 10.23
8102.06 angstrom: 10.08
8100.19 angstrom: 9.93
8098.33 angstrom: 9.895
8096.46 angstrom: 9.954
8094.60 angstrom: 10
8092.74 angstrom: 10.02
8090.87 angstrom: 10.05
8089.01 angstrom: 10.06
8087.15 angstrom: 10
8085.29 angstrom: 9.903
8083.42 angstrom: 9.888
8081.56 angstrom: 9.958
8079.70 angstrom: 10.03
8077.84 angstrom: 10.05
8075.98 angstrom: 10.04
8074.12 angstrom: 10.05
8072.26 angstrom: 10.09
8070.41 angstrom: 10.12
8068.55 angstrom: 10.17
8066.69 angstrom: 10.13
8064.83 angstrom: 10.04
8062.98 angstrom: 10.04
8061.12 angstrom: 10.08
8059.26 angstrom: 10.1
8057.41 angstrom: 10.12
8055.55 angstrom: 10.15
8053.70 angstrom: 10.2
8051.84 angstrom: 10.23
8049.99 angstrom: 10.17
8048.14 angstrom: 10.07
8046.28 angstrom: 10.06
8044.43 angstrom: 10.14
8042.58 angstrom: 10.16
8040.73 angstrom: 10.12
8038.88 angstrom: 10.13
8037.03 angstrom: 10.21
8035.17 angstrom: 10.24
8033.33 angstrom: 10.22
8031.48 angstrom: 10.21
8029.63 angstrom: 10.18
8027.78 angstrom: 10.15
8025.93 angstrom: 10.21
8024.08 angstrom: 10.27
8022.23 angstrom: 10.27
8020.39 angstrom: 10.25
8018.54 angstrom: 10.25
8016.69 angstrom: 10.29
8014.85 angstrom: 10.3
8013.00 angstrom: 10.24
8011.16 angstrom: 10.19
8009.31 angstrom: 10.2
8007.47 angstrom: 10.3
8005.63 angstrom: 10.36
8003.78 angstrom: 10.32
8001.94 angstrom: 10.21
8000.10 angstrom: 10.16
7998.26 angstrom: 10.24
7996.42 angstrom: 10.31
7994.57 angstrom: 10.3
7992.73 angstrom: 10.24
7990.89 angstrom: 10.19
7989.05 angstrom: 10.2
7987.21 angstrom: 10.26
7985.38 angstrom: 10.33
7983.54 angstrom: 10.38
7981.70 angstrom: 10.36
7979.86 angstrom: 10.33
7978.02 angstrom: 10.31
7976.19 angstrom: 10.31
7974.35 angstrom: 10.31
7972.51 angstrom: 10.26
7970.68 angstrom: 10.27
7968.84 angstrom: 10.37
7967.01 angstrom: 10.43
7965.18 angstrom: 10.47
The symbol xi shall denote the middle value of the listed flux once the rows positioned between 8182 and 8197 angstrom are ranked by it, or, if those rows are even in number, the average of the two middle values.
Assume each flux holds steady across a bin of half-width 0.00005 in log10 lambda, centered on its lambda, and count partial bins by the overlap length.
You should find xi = 9.7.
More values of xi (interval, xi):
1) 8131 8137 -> 10.1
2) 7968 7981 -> 10.3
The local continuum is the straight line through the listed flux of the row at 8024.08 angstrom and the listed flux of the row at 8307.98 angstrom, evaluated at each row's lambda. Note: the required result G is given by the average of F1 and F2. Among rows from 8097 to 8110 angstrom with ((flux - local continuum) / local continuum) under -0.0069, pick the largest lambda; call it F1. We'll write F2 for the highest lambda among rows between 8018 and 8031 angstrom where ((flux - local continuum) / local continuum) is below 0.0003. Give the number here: 8069.6 angstrom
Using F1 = 8109.52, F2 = 8029.63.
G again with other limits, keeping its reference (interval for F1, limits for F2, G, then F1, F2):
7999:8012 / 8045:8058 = 8034.3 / 8011.16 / 8057.41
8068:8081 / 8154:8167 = 8119.9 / 8079.70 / 8160.10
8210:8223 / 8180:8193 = 8207.2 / 8222.34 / 8192.10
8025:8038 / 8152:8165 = 8094.9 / 8029.63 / 8160.10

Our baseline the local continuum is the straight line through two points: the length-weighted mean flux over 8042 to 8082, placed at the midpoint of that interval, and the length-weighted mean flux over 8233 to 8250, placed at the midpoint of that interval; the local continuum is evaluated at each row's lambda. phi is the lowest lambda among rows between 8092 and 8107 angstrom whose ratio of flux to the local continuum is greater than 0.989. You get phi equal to 8092.74 angstrom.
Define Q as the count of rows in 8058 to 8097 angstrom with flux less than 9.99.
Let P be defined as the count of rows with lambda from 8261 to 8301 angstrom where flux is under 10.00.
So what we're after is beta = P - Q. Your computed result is 17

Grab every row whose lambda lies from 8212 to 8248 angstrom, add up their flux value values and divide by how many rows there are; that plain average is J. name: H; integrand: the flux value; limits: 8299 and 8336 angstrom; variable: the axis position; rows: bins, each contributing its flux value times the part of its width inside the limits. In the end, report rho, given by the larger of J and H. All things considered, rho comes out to 357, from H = 357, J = 9.8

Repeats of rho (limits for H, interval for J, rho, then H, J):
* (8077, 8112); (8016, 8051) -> 350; 350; 10.2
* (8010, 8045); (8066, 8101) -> 357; 357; 10.0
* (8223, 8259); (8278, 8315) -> 355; 355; 9.7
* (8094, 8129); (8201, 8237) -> 351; 351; 9.8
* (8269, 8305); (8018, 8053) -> 348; 348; 10.2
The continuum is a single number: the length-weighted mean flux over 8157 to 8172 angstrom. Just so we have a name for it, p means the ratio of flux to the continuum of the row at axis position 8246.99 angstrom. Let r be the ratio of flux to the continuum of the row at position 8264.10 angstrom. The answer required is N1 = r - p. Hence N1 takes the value -0.003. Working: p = 0.97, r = 0.97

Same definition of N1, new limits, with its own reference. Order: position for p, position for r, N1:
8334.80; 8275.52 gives 0.017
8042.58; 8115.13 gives -0.009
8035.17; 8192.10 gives -0.048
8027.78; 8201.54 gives -0.034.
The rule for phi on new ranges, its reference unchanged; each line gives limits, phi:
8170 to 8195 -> 8171.38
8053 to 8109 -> 8053.70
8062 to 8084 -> 8062.98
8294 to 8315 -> 8302.24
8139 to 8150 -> 8139.46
